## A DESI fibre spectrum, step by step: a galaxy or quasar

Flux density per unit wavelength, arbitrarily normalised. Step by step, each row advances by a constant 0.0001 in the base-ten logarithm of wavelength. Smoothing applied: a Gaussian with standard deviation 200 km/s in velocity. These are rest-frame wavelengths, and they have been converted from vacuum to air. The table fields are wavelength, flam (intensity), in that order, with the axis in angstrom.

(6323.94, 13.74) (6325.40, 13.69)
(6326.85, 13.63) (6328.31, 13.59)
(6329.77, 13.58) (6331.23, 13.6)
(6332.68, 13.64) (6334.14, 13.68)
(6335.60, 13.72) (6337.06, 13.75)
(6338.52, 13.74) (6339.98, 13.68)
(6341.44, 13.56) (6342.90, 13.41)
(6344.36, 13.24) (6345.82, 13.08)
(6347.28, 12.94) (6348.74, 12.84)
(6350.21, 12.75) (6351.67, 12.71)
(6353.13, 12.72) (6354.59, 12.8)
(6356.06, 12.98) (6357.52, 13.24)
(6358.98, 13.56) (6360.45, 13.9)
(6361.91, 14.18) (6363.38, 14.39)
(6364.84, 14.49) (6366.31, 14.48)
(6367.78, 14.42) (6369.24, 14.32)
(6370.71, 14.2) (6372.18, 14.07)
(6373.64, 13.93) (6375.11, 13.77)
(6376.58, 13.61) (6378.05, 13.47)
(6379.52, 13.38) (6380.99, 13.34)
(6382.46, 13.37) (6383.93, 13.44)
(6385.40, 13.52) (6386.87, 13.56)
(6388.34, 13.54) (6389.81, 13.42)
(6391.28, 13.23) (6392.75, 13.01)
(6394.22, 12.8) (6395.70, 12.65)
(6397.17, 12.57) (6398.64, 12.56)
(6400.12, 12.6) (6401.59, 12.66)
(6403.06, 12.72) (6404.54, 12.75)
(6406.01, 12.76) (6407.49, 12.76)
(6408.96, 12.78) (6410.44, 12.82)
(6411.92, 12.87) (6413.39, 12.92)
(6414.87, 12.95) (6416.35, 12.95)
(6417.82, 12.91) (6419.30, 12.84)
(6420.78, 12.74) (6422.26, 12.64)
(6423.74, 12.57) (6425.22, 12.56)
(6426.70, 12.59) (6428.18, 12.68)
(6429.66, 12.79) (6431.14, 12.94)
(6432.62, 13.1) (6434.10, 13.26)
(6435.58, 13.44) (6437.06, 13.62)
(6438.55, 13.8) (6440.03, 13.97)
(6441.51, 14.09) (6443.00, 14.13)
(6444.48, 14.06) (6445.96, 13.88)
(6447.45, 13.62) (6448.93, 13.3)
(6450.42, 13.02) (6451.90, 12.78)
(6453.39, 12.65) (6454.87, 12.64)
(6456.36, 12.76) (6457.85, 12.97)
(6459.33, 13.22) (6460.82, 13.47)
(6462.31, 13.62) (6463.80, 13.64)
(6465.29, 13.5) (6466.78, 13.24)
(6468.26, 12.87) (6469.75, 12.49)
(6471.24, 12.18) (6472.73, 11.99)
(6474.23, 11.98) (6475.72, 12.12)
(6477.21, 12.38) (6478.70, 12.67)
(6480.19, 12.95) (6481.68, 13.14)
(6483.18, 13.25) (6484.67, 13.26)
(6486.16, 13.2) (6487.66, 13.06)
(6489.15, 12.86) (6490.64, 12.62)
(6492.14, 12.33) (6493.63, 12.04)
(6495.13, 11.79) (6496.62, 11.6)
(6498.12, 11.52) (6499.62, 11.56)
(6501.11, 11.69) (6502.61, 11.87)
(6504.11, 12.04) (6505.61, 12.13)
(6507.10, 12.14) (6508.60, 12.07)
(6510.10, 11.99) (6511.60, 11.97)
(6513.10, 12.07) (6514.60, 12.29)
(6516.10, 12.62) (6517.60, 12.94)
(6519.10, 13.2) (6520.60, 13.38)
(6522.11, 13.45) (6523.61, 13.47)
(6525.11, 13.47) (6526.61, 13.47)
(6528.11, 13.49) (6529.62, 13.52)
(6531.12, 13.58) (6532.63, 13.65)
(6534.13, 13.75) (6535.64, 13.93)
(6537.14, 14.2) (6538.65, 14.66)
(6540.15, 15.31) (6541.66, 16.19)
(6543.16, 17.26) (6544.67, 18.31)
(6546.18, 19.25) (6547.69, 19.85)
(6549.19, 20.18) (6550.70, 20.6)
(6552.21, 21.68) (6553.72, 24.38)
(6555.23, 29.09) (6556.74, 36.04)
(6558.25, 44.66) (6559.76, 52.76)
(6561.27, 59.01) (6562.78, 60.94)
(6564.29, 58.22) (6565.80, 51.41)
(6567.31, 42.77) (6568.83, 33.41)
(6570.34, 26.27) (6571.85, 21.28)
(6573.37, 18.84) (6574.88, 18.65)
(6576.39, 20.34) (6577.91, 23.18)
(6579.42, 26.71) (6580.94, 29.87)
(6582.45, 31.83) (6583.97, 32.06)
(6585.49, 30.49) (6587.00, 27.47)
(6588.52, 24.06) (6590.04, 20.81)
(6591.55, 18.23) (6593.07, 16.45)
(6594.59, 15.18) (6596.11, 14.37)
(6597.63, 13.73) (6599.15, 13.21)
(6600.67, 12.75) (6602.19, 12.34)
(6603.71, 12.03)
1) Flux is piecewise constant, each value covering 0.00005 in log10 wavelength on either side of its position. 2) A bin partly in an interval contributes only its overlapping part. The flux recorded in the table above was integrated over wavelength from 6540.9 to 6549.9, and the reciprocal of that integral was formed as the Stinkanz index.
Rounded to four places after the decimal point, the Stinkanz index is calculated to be 0.0060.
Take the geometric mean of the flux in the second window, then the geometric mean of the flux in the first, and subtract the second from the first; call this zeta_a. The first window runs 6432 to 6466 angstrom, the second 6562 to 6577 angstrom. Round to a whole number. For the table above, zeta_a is -18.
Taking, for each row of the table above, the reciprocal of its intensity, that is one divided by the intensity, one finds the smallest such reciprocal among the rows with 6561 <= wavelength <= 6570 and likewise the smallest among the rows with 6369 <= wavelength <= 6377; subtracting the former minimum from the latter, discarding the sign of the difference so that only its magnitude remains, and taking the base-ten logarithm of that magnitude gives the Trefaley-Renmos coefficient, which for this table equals -1.3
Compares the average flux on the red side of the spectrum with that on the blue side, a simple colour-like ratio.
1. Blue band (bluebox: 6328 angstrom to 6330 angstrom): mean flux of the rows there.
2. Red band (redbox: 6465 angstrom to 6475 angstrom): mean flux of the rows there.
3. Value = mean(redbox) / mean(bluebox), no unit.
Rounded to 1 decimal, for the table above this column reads 0.9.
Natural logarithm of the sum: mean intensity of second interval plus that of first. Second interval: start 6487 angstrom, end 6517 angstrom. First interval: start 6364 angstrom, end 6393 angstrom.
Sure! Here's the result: 3.25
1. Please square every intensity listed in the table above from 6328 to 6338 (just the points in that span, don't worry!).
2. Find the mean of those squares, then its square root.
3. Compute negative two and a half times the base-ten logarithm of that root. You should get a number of -2.84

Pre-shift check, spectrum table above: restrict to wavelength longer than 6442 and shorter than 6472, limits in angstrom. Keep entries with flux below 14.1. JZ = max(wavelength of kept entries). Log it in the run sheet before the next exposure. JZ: 6471.24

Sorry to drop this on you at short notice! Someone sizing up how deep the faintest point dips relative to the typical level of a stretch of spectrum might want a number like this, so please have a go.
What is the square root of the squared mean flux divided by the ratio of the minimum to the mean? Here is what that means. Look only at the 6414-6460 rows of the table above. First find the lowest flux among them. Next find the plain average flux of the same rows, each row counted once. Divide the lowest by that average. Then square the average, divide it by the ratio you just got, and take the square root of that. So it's 13.4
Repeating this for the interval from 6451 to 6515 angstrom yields 13.1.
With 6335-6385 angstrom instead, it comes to 14.0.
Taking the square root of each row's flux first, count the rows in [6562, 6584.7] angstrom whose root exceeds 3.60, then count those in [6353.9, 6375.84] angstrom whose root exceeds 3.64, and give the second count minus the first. -3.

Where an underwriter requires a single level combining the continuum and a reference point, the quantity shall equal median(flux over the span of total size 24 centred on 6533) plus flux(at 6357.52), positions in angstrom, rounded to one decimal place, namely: 26.9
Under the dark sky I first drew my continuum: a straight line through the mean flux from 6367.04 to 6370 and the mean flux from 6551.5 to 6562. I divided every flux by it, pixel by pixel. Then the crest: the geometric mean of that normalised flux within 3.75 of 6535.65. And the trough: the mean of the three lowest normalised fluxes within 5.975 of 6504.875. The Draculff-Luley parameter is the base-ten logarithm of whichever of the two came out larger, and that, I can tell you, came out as -0.40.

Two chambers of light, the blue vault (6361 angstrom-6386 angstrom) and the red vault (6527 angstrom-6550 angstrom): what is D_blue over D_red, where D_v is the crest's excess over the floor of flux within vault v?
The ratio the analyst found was 0.17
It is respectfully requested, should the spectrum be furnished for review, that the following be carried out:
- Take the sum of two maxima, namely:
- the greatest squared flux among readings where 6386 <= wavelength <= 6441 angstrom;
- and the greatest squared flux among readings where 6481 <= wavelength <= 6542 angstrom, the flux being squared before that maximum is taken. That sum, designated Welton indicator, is 457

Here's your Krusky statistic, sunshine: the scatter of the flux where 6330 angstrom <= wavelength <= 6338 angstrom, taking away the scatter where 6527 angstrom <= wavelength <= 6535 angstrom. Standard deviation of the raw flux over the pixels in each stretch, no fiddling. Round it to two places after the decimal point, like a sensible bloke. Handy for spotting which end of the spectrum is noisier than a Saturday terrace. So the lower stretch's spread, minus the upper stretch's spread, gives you -0.04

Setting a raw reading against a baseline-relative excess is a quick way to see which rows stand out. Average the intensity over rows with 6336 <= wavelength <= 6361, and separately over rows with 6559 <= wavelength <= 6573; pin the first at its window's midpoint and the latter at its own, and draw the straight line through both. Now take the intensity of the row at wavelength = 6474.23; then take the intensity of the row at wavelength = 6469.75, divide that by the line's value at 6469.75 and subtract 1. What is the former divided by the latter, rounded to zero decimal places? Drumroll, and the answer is -20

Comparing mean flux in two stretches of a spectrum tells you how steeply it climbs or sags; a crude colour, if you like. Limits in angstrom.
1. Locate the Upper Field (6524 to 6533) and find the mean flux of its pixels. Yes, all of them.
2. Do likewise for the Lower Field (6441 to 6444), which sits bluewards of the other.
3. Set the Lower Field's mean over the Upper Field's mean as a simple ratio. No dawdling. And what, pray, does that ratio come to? 1.04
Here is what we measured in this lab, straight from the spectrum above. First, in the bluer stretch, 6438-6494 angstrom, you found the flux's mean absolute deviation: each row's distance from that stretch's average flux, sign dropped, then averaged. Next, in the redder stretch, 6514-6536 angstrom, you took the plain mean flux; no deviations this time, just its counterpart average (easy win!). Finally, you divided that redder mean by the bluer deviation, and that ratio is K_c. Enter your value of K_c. 26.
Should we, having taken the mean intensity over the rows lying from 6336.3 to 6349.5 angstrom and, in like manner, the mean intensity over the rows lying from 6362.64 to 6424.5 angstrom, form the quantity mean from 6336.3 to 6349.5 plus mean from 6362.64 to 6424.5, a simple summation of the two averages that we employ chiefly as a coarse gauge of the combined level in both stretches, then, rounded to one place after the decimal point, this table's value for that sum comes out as 26.6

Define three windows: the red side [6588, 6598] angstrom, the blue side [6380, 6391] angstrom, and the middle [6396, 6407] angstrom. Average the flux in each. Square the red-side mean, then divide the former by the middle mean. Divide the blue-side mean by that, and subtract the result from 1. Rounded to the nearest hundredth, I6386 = 0.45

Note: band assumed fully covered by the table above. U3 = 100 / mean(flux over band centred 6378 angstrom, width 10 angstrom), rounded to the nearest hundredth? 7.38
